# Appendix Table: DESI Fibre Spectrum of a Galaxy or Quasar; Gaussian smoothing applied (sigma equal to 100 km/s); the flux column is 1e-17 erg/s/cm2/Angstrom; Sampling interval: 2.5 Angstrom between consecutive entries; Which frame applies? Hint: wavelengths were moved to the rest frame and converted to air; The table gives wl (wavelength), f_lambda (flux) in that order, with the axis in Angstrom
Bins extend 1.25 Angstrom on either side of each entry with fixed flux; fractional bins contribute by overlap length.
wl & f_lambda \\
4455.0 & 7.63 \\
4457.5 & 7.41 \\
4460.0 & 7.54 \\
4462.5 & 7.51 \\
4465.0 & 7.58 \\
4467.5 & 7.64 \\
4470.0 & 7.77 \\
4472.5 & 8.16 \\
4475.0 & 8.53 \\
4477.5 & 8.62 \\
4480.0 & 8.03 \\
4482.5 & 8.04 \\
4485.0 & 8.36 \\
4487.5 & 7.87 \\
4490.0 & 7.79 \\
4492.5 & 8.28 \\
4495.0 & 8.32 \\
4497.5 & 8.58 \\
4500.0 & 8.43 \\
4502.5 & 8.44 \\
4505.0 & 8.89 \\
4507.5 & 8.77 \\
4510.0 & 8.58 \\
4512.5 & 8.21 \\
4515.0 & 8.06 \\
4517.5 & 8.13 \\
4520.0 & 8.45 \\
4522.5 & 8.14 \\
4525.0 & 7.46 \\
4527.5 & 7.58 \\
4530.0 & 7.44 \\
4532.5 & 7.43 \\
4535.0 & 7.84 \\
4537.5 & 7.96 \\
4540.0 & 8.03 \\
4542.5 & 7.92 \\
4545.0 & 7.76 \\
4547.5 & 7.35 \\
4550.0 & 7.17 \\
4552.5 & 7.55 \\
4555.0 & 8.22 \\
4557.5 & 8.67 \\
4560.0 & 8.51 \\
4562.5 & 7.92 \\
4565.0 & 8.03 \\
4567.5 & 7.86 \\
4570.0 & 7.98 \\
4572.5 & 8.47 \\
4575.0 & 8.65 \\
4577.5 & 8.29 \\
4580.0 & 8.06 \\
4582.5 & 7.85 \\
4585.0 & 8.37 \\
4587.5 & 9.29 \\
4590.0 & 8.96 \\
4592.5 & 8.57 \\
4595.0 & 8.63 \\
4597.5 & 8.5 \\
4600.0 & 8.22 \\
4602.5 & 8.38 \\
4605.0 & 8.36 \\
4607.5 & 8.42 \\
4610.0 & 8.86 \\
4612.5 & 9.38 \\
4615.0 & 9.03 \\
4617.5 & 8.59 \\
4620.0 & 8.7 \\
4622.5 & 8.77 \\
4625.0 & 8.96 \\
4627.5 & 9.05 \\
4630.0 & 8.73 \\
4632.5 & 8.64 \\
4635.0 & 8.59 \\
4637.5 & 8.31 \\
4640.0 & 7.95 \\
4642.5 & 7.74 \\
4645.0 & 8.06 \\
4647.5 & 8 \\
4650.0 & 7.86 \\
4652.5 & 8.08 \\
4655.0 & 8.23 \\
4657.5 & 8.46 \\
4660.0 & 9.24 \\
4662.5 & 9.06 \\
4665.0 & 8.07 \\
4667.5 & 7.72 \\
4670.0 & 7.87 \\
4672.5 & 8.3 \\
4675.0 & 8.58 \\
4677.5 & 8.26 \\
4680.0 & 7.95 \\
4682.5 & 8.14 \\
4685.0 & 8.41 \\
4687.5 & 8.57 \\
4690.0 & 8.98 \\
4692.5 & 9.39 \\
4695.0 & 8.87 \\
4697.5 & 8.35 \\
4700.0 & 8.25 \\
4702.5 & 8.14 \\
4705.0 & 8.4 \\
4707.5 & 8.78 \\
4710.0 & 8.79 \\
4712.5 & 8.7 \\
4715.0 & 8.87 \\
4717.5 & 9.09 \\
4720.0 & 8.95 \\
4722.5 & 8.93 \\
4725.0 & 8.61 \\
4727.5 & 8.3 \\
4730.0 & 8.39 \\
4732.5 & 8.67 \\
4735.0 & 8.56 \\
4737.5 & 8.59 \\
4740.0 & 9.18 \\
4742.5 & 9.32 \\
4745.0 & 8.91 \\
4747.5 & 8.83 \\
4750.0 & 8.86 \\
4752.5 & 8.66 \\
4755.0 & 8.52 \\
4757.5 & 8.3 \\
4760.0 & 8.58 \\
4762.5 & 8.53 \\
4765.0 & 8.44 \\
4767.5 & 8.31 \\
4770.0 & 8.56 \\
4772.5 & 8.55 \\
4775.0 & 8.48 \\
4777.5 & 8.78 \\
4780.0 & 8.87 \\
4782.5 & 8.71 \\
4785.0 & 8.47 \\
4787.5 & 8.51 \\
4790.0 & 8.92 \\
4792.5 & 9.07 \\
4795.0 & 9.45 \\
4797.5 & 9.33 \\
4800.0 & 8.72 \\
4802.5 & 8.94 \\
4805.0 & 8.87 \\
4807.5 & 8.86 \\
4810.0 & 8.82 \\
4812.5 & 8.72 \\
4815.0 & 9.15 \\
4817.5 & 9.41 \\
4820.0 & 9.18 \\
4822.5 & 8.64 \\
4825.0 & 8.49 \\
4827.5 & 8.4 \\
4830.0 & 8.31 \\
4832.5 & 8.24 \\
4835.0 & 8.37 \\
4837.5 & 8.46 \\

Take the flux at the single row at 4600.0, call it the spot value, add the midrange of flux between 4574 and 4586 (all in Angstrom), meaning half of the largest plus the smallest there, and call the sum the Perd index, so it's 16.5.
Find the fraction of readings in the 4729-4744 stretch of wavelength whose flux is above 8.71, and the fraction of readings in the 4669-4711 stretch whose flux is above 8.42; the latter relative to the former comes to 1.2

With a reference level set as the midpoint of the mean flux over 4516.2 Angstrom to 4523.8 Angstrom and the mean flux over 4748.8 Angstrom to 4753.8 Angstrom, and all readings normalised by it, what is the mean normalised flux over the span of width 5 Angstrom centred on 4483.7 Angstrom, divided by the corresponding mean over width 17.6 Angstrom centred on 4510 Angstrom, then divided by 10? 0.097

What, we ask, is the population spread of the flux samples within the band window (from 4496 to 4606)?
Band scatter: 0.46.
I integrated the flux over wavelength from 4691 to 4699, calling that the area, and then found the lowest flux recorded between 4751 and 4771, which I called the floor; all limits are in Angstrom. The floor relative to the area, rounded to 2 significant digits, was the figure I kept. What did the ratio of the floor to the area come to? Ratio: 0.12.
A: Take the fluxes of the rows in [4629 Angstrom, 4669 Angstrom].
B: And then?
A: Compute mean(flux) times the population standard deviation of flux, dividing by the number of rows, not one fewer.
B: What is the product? 3.6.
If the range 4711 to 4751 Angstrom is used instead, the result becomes 2.4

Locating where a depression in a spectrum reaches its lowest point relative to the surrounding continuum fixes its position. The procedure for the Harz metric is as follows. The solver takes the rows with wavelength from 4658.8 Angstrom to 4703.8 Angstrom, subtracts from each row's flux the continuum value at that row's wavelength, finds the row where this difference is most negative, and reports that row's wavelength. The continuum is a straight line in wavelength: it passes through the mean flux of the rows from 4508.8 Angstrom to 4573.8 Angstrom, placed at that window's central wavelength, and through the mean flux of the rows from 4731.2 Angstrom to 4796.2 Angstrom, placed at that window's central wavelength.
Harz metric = 4667.5 Angstrom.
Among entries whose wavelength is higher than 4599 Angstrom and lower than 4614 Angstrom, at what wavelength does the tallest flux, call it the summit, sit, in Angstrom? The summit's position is 4612.5 Angstrom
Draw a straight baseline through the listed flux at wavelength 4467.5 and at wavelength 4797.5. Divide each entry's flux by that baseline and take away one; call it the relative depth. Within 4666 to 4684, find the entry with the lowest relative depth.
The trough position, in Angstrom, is 4667.5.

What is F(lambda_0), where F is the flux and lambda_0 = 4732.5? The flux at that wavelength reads 8.67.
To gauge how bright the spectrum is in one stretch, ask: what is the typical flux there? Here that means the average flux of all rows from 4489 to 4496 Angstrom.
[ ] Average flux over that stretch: 8.1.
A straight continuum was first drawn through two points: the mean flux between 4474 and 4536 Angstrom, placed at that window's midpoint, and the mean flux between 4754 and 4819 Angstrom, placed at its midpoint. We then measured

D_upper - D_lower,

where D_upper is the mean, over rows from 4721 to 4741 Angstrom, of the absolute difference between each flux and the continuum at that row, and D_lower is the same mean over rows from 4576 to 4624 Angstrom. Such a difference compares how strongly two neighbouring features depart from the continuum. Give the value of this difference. -0.12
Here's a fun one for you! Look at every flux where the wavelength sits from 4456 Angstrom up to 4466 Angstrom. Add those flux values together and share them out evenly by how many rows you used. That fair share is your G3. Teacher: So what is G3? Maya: 7.51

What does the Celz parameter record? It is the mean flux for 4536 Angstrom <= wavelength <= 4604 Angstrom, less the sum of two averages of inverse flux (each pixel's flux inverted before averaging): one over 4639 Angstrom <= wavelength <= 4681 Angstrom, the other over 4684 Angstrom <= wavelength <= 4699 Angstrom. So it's 8.0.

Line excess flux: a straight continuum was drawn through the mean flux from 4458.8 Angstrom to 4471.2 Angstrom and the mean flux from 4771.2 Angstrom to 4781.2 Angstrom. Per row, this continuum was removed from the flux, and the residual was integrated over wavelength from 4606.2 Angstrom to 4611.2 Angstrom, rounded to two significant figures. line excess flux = 2.7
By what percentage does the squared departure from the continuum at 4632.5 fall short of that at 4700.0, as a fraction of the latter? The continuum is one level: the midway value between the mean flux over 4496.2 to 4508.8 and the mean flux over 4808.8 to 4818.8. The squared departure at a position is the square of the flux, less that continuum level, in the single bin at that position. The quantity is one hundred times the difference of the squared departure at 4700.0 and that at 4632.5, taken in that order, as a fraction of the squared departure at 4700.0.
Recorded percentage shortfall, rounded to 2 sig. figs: 90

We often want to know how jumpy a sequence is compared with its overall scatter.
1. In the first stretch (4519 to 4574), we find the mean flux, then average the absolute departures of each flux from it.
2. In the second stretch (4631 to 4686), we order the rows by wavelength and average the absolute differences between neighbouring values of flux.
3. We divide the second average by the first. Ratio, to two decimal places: 0.93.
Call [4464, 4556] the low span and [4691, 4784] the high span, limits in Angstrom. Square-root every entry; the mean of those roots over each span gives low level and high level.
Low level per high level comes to 0.962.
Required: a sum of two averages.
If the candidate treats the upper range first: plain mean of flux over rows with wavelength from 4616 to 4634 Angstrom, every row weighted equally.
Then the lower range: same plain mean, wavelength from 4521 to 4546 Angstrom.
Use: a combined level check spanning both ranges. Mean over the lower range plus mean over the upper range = 16.5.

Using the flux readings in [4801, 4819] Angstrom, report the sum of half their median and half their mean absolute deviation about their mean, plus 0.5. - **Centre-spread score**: 5.02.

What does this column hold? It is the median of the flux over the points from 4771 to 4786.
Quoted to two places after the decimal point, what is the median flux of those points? 8.63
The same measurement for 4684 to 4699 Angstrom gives 8.72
